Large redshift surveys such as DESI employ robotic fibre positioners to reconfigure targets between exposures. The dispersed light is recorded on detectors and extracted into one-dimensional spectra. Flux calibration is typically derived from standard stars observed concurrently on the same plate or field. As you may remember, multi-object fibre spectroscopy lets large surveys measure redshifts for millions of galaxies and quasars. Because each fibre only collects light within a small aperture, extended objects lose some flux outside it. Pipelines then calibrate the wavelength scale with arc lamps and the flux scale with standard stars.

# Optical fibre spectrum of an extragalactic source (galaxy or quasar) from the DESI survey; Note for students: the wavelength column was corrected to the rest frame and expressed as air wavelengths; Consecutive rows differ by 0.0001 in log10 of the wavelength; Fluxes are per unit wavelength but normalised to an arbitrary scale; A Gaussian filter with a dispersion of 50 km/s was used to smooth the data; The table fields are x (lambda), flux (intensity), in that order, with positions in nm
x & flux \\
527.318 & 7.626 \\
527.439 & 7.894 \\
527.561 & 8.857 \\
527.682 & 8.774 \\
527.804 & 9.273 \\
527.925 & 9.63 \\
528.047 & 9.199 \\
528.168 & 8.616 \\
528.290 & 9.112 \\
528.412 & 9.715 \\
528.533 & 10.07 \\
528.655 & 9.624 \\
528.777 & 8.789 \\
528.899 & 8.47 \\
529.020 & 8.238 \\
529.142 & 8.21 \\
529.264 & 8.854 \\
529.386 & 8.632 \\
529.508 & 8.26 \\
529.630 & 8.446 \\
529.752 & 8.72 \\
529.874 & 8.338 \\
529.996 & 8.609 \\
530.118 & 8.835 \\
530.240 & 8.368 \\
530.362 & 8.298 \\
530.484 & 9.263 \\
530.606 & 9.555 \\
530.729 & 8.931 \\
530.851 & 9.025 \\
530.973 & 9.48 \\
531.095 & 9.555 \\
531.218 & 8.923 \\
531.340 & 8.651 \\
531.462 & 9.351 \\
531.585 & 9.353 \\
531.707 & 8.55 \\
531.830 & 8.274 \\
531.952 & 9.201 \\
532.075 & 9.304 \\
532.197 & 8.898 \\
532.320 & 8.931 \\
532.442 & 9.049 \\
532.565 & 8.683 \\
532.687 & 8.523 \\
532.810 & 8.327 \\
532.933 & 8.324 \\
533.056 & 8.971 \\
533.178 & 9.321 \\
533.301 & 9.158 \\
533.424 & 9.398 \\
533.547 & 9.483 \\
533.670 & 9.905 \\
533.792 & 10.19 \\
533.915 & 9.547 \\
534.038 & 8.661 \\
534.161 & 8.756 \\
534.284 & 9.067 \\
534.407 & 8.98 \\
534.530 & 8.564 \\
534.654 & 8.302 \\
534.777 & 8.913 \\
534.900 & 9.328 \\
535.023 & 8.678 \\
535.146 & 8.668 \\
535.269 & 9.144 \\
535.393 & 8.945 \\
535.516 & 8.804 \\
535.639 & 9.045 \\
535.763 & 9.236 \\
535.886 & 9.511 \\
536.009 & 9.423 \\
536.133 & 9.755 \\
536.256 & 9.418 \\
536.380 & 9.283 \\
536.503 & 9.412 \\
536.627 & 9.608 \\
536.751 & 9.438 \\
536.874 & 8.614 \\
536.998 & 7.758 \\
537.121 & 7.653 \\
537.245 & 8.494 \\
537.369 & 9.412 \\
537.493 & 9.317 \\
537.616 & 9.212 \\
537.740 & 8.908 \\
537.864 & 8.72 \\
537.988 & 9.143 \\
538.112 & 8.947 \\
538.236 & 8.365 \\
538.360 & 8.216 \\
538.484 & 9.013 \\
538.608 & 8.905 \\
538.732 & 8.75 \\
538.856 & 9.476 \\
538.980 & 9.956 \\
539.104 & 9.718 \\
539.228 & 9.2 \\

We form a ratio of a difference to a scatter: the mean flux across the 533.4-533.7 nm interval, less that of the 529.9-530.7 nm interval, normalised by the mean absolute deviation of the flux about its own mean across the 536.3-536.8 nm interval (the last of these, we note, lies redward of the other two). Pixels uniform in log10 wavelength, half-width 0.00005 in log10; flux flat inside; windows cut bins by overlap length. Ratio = 8.8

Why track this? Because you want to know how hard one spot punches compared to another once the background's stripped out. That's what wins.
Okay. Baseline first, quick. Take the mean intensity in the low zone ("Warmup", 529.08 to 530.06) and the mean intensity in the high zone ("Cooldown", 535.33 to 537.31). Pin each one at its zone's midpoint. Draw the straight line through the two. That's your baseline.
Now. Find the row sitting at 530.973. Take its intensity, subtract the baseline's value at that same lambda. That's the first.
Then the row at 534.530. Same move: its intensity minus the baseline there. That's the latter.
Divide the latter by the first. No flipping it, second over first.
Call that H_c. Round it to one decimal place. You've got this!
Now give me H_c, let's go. -0.4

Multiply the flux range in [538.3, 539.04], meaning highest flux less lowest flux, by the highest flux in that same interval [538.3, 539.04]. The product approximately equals 17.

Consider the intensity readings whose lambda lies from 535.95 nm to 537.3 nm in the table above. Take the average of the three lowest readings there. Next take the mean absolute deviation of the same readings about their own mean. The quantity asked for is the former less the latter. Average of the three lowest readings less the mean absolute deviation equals 7.34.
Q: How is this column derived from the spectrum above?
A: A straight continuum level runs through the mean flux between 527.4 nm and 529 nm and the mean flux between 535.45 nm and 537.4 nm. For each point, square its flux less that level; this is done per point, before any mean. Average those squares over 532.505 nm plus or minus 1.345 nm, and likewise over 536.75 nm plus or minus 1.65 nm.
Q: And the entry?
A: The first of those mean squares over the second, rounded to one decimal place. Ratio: 0.9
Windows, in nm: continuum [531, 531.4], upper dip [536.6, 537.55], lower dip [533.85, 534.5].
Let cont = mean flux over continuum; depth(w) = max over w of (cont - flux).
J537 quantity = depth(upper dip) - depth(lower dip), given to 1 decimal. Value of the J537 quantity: 1.0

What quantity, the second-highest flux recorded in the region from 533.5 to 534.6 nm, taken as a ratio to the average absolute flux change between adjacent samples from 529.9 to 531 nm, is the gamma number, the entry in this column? 24.8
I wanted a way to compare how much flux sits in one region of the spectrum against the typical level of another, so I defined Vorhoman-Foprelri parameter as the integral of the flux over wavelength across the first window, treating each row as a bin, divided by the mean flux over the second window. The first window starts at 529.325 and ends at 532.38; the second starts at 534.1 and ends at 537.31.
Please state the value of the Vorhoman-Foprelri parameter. 3.0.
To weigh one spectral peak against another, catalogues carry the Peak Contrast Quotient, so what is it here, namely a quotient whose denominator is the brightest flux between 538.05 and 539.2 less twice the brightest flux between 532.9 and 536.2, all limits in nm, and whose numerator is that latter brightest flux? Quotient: -0.98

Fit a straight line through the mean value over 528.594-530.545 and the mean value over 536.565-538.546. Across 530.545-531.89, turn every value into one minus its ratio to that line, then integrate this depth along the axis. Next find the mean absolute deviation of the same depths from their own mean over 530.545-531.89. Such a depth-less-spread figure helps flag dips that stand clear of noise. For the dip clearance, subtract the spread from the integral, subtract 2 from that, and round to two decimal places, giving -2.10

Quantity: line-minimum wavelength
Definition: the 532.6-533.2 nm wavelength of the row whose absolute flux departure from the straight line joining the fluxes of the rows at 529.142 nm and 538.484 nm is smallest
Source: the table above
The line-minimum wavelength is 532.687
